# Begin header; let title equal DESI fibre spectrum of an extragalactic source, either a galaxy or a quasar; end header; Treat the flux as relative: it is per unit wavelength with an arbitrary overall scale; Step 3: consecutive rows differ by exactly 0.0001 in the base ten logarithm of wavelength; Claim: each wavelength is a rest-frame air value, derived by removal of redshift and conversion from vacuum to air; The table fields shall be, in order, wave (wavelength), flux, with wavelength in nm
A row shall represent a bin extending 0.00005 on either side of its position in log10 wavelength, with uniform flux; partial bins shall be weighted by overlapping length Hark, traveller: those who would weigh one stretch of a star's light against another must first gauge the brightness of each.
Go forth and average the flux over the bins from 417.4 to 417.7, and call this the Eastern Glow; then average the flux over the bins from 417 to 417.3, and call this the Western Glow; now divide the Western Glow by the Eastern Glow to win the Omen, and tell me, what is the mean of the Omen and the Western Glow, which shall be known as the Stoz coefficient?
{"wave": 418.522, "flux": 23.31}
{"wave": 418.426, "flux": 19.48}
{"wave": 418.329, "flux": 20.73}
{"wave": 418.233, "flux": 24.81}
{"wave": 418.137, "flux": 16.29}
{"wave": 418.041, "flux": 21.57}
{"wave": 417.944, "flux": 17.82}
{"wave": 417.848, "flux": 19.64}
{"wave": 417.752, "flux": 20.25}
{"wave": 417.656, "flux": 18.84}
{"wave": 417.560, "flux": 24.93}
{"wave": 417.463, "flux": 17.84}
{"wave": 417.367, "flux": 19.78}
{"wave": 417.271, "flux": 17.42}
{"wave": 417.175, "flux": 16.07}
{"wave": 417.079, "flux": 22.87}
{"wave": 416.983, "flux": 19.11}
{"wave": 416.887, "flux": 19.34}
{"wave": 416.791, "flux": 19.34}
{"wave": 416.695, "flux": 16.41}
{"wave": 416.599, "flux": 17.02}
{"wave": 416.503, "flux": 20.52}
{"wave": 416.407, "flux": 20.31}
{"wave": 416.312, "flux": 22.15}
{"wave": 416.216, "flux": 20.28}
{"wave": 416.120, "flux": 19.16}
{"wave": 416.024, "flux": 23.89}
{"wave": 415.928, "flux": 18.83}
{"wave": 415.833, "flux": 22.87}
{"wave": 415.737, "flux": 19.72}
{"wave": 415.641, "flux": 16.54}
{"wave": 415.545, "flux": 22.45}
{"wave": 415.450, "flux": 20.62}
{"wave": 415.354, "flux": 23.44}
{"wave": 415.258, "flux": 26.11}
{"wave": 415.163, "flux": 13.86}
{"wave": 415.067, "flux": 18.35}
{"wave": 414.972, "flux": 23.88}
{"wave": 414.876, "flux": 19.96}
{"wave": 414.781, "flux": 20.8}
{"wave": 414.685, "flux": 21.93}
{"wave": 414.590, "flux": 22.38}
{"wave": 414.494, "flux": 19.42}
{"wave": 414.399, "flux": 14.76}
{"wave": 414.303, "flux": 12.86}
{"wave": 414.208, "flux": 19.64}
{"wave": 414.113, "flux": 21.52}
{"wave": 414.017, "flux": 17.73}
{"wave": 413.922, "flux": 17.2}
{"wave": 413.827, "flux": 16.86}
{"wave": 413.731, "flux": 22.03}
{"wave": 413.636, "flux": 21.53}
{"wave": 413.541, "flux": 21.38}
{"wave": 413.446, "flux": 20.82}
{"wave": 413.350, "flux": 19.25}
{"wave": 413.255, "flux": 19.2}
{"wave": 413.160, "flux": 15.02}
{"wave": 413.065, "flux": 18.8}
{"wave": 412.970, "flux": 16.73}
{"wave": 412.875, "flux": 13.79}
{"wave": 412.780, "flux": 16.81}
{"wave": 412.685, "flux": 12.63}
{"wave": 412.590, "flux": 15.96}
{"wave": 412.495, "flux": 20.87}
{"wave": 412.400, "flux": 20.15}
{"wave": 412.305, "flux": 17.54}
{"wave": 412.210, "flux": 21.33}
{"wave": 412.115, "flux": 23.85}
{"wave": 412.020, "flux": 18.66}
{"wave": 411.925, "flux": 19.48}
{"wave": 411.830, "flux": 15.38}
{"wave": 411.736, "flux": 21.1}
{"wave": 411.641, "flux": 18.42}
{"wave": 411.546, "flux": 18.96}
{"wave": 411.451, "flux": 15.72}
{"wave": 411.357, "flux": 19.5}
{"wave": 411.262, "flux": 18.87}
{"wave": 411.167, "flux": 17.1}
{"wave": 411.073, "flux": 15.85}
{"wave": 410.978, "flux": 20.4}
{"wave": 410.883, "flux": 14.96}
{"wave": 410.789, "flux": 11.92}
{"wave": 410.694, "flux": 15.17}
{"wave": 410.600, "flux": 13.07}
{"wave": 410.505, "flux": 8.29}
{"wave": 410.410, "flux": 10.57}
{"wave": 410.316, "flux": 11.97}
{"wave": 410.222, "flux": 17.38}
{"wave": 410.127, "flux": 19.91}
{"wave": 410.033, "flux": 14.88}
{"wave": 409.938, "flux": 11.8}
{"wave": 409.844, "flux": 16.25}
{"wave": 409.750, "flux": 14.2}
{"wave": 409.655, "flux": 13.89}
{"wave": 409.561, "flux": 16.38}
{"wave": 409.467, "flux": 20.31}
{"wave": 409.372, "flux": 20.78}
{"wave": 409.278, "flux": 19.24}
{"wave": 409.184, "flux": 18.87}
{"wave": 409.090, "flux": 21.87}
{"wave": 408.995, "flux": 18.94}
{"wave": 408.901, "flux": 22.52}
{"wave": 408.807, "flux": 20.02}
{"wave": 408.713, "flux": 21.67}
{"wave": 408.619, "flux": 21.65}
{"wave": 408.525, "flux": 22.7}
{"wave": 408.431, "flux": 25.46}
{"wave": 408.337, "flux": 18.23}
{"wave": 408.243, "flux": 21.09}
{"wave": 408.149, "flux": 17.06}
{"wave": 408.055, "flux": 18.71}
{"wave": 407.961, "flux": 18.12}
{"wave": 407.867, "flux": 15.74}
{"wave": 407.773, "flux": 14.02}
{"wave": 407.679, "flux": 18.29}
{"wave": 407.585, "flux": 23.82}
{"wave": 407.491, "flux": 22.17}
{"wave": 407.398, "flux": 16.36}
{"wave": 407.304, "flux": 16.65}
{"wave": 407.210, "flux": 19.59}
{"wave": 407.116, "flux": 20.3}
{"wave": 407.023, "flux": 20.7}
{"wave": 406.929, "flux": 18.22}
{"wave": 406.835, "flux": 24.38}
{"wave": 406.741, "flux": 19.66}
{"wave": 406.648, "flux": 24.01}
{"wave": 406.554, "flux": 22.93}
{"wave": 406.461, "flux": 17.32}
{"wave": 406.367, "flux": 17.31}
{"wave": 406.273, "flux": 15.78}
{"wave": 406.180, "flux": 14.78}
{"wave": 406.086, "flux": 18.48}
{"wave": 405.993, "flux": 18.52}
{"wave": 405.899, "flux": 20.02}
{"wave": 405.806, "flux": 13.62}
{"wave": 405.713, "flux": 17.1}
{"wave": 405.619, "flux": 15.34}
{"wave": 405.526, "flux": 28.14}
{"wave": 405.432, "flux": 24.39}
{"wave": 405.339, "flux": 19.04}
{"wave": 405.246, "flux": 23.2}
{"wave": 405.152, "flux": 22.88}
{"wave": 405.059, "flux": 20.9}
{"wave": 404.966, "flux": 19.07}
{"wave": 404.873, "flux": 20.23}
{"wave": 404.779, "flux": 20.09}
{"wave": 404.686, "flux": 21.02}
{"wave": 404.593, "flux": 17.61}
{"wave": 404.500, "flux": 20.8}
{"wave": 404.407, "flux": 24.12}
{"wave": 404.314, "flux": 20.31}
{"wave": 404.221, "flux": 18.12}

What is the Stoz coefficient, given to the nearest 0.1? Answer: 9.9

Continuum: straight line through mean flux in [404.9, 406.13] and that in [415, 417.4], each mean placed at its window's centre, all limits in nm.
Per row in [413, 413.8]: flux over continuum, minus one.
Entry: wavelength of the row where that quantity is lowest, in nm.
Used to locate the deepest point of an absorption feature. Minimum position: 413.160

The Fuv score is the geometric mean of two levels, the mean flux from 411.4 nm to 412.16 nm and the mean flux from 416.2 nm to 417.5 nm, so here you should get 19.1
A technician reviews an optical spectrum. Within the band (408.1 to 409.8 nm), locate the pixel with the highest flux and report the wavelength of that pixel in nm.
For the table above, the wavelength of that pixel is 408.431 nm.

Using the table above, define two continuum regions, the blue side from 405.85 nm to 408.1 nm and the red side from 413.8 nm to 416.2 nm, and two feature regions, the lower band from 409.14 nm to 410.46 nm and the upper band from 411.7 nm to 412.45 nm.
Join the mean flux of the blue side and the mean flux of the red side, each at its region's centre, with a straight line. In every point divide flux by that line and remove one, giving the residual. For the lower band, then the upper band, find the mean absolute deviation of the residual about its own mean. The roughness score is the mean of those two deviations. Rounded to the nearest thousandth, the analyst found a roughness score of 0.123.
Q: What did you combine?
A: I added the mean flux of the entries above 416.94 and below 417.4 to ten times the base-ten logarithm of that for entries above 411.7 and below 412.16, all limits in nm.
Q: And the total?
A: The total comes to 32.0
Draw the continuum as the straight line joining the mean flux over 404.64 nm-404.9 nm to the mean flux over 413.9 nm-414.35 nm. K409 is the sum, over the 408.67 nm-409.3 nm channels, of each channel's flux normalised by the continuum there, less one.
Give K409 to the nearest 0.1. 0.4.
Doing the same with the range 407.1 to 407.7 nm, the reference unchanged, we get 0.0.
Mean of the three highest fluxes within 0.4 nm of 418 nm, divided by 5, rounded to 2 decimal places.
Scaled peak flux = 4.47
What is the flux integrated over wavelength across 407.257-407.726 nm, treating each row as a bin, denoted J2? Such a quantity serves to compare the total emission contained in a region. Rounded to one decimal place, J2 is 9.1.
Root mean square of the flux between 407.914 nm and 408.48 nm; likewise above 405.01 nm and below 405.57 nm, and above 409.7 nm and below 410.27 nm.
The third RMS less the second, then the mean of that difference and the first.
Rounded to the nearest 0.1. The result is 6.3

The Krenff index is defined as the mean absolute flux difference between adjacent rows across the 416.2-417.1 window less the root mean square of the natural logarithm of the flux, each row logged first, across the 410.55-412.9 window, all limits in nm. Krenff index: -1.2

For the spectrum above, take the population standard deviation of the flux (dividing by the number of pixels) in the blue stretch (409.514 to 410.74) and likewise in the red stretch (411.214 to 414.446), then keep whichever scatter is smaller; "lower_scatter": 2.7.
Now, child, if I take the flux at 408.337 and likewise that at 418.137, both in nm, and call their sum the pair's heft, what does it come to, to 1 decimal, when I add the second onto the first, 34.5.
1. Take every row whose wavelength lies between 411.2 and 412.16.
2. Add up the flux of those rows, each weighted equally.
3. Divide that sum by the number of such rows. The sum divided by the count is 19.0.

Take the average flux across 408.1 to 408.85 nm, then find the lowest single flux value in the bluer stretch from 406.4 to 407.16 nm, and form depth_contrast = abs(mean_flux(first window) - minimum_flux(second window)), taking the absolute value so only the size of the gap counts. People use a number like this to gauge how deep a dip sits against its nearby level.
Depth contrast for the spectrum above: 4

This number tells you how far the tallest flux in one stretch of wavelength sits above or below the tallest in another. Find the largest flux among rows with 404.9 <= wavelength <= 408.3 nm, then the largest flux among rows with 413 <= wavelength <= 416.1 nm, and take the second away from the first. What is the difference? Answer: 2.0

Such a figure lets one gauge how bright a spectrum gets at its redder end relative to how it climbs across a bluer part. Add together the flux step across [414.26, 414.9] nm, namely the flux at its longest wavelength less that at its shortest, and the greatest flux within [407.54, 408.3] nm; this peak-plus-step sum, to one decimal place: 30.9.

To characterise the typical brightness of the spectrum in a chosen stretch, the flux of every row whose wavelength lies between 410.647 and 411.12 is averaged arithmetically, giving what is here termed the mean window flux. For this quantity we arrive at 15.7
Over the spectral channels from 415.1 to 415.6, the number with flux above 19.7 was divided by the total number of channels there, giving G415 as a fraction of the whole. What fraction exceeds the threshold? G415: 0.80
